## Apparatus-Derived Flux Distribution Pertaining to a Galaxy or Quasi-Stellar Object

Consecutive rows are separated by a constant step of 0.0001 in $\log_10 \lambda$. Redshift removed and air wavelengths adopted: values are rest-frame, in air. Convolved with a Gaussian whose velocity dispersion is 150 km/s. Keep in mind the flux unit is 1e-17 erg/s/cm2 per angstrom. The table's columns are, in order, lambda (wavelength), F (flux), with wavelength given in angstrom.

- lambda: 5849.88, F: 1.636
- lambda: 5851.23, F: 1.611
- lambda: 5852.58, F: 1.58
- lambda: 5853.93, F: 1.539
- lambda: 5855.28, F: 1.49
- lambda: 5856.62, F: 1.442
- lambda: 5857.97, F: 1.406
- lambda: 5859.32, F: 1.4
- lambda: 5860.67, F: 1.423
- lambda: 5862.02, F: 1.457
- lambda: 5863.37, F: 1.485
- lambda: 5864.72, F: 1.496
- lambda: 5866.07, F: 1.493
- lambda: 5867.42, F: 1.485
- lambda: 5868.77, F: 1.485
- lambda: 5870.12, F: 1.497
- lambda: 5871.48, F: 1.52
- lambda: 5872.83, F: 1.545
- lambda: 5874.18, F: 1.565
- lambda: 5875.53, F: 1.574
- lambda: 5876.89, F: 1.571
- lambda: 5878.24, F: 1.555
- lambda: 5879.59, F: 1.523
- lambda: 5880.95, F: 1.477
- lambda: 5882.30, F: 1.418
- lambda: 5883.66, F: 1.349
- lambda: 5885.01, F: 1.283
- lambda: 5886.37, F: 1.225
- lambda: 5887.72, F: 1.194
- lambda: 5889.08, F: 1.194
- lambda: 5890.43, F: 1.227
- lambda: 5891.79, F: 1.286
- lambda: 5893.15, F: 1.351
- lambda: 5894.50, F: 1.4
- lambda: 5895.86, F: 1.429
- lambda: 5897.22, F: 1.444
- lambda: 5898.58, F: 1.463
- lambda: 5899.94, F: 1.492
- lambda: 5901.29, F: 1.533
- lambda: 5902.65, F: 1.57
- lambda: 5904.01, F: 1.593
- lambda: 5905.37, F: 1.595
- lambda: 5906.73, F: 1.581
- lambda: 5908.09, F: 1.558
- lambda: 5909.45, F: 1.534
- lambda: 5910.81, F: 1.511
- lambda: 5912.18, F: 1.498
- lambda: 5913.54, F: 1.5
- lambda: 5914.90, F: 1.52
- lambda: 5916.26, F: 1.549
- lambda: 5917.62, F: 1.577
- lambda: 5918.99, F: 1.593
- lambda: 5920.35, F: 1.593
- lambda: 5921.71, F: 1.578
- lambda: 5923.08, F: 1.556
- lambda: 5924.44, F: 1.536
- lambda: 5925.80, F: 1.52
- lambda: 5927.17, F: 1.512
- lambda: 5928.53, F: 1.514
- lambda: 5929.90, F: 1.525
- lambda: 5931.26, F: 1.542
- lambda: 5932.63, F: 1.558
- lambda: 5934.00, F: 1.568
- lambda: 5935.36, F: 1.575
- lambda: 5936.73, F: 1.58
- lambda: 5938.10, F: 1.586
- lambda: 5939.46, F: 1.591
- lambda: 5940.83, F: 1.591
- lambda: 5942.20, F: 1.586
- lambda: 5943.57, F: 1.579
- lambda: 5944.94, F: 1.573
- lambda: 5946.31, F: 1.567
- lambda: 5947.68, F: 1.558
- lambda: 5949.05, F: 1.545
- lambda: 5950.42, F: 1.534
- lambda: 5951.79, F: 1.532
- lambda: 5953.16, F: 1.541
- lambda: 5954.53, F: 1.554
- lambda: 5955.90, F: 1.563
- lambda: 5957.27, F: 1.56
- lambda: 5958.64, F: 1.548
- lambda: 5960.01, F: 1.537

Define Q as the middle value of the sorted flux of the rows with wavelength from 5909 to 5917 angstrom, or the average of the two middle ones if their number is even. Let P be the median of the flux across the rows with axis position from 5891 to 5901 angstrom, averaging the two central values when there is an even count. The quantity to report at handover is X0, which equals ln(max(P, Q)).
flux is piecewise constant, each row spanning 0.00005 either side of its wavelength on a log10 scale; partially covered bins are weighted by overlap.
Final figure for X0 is 0.416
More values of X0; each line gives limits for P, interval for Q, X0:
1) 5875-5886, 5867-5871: 0.405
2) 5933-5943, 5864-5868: 0.461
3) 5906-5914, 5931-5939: 0.452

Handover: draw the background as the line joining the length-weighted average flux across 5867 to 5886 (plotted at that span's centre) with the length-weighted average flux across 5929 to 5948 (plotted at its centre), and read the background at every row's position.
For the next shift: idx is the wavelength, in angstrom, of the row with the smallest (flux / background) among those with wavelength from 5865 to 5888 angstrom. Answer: 5887.72 angstrom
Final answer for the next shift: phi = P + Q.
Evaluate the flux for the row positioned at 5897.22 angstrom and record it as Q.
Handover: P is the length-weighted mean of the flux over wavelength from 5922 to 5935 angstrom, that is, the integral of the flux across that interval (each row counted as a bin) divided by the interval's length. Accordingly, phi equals 2.983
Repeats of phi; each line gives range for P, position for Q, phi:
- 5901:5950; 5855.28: 3.047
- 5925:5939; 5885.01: 2.832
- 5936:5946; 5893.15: 2.933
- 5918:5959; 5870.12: 3.056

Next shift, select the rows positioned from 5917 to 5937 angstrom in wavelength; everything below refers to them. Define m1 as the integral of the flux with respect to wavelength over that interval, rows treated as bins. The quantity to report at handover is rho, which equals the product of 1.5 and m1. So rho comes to 46.6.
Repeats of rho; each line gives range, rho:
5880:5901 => 42.7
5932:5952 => 47.1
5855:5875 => 44.4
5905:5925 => 46.5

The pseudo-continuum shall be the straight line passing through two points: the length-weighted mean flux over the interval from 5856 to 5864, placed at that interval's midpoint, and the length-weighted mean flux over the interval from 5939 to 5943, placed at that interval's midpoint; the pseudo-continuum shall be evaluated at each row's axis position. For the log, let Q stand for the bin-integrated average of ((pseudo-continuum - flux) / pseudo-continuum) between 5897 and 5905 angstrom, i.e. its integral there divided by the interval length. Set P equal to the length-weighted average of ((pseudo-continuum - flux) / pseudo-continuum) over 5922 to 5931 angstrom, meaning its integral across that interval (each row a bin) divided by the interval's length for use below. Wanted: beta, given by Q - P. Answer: -0.03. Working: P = 0.019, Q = -0.01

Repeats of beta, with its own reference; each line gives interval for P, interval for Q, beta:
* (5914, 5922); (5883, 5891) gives 0.18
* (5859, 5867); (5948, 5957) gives 0.05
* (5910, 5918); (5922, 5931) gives 0.01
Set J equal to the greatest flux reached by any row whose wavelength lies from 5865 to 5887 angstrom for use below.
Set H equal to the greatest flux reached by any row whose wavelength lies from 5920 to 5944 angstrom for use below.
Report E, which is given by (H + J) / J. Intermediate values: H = 1.593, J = 1.574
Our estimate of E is 2.01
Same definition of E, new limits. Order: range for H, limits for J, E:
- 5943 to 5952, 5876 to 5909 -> 1.99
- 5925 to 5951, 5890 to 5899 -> 2.09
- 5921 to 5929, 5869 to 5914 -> 1.99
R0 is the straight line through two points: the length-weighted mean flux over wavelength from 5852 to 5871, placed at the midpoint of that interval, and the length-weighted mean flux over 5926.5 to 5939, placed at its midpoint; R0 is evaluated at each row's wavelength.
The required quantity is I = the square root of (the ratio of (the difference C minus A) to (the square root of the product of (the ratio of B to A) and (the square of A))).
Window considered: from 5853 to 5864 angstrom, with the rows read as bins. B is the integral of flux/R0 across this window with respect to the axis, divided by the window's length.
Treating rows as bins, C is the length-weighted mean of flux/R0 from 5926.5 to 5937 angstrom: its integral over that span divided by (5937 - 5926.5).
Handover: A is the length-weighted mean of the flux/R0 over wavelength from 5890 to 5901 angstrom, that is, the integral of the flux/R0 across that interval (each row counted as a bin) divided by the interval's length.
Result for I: 0.28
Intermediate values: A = 0.92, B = 0.99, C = 0.996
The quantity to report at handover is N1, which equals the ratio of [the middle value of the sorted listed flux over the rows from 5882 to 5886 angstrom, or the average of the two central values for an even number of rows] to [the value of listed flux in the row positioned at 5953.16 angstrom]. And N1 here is 0.875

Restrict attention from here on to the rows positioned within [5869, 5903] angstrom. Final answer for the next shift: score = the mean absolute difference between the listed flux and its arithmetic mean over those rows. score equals 0.108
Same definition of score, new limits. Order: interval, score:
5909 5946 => 0.028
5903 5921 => 0.033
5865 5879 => 0.033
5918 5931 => 0.029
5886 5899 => 0.096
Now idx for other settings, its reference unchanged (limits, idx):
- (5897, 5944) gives 5897.22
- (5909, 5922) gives 5912.18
